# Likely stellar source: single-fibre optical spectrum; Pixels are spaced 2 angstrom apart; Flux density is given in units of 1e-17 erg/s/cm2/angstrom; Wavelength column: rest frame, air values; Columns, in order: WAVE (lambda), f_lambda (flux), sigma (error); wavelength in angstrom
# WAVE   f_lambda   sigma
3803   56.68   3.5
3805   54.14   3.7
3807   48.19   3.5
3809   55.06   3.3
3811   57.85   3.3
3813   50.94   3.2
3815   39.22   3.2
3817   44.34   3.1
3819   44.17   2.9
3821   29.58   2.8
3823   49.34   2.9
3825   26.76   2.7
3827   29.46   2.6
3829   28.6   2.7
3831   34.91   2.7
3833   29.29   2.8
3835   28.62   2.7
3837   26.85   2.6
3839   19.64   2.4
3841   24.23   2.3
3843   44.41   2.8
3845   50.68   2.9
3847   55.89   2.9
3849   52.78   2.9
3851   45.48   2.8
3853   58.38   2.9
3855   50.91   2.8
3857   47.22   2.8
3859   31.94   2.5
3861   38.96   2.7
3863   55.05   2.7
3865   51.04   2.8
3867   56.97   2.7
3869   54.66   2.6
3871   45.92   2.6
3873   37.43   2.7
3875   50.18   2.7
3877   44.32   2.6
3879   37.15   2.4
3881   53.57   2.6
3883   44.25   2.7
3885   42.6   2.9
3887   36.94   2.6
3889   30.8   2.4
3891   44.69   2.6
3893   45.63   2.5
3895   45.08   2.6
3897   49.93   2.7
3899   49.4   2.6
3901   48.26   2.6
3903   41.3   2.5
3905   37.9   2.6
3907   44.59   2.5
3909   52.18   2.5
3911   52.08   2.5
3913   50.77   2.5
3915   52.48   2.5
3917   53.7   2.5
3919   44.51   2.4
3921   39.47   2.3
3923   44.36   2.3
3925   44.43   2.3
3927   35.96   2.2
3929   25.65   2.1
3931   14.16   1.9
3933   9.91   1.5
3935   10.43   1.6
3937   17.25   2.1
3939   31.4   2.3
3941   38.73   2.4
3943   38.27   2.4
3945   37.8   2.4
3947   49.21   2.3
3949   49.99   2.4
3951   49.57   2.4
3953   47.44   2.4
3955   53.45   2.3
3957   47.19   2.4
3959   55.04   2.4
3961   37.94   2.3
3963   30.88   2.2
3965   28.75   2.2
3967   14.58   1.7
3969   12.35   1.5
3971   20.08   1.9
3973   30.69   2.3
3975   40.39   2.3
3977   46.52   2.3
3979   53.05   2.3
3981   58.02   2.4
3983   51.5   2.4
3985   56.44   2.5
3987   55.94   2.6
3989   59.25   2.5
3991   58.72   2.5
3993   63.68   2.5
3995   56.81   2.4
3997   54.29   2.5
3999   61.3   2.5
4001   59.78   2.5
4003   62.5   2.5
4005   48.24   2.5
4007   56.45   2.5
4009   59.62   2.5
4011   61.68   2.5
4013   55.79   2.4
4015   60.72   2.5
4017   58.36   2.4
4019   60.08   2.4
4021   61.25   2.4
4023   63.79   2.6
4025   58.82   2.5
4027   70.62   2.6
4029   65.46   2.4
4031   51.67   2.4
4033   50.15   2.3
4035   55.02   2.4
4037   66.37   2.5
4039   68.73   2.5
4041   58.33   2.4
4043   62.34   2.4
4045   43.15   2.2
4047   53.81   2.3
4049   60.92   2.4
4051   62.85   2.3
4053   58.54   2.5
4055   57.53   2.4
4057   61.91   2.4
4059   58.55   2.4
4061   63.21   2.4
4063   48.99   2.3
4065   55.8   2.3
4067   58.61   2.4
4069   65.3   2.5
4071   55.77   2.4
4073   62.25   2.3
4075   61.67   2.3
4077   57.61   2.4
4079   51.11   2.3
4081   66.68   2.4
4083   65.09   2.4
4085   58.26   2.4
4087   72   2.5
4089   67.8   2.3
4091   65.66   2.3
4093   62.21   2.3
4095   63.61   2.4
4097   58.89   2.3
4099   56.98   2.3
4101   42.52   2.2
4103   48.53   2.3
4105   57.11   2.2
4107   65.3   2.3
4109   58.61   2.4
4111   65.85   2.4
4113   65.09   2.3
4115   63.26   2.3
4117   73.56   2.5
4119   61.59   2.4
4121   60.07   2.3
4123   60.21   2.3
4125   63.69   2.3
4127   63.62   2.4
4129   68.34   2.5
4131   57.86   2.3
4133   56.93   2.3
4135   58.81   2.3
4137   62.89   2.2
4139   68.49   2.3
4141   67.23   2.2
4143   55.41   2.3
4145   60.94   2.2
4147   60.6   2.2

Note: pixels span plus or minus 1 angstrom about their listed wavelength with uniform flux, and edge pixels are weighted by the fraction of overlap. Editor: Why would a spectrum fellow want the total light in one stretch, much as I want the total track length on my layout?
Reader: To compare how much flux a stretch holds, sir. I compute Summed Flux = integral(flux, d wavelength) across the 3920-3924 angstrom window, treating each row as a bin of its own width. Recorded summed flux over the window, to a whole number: 168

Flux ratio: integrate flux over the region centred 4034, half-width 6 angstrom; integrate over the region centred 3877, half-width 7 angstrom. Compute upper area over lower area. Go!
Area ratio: 1.14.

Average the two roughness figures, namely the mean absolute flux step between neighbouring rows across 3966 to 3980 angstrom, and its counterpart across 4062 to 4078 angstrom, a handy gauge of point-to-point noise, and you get 6.2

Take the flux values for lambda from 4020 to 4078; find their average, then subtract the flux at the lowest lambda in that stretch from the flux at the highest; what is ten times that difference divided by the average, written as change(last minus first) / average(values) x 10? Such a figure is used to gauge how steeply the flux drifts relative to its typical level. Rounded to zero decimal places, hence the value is -1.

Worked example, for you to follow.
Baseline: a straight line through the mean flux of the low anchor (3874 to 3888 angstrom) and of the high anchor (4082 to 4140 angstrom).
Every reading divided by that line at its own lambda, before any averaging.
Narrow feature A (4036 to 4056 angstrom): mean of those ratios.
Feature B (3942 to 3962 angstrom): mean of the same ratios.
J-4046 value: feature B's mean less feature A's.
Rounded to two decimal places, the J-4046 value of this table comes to -0.10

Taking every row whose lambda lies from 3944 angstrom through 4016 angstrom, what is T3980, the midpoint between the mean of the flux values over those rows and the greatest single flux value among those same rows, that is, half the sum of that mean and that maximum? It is 56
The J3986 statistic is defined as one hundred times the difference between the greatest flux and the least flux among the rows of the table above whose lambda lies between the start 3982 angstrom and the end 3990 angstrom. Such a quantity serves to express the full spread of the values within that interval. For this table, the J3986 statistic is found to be 775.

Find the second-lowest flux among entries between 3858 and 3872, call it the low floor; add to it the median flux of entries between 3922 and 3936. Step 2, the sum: 65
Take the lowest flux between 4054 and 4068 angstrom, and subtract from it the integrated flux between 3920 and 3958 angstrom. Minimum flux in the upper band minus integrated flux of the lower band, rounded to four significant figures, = -1320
